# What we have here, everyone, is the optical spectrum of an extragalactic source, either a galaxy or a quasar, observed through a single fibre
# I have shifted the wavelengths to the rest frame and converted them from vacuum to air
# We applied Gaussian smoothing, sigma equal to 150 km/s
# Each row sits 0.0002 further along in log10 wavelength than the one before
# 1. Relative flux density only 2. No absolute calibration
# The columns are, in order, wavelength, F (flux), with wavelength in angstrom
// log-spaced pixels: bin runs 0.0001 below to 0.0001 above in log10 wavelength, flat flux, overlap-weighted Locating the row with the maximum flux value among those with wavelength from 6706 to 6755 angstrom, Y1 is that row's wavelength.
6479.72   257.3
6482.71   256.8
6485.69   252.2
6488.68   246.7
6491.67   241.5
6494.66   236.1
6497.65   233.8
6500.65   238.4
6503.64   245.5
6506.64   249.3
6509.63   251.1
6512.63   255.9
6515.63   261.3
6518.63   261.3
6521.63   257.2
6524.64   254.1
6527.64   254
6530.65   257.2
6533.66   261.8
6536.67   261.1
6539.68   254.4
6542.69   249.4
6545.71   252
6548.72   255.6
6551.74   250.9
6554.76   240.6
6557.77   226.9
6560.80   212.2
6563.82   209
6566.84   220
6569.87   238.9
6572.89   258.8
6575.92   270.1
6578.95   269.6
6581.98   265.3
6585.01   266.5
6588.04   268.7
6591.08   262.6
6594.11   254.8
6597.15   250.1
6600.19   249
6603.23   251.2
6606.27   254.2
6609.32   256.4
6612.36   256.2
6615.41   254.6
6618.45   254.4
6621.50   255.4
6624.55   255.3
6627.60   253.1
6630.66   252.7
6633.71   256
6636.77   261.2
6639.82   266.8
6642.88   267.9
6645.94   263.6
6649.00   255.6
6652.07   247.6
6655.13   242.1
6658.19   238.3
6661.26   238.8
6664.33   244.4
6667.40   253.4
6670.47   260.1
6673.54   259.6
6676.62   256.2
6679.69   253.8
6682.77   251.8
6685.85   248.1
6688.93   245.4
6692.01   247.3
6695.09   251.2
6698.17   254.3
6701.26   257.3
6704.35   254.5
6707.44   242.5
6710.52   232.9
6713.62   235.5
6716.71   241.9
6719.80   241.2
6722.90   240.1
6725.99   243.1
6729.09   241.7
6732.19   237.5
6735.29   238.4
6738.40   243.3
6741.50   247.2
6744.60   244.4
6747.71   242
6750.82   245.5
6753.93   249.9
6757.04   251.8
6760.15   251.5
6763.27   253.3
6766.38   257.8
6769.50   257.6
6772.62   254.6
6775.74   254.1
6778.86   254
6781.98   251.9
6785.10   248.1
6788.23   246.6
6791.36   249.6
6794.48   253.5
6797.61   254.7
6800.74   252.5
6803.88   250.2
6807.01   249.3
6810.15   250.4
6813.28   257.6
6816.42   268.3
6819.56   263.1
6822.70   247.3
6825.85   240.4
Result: 6753.93 angstrom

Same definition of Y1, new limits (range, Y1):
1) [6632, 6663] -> 6642.88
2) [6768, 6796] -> 6769.50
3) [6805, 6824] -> 6816.42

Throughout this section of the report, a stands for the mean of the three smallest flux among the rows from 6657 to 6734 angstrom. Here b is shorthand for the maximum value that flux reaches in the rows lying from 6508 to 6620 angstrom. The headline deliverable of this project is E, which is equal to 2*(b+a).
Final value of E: 1011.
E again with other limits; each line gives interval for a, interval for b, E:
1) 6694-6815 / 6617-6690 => 1006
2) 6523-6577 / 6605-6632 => 940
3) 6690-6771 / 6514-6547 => 994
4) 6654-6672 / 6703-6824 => 1016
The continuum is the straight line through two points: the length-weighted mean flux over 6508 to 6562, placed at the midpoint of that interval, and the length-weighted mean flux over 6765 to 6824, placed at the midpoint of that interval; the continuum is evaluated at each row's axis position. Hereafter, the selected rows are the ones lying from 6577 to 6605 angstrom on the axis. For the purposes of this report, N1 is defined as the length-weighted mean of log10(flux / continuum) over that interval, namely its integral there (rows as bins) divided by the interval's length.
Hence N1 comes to 0.014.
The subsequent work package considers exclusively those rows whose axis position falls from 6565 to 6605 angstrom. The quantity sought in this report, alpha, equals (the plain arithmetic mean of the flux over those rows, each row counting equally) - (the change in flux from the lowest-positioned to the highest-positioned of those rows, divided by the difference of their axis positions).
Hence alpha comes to 255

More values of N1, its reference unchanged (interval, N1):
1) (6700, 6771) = -0.013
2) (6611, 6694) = 0.001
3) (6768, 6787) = -0.001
